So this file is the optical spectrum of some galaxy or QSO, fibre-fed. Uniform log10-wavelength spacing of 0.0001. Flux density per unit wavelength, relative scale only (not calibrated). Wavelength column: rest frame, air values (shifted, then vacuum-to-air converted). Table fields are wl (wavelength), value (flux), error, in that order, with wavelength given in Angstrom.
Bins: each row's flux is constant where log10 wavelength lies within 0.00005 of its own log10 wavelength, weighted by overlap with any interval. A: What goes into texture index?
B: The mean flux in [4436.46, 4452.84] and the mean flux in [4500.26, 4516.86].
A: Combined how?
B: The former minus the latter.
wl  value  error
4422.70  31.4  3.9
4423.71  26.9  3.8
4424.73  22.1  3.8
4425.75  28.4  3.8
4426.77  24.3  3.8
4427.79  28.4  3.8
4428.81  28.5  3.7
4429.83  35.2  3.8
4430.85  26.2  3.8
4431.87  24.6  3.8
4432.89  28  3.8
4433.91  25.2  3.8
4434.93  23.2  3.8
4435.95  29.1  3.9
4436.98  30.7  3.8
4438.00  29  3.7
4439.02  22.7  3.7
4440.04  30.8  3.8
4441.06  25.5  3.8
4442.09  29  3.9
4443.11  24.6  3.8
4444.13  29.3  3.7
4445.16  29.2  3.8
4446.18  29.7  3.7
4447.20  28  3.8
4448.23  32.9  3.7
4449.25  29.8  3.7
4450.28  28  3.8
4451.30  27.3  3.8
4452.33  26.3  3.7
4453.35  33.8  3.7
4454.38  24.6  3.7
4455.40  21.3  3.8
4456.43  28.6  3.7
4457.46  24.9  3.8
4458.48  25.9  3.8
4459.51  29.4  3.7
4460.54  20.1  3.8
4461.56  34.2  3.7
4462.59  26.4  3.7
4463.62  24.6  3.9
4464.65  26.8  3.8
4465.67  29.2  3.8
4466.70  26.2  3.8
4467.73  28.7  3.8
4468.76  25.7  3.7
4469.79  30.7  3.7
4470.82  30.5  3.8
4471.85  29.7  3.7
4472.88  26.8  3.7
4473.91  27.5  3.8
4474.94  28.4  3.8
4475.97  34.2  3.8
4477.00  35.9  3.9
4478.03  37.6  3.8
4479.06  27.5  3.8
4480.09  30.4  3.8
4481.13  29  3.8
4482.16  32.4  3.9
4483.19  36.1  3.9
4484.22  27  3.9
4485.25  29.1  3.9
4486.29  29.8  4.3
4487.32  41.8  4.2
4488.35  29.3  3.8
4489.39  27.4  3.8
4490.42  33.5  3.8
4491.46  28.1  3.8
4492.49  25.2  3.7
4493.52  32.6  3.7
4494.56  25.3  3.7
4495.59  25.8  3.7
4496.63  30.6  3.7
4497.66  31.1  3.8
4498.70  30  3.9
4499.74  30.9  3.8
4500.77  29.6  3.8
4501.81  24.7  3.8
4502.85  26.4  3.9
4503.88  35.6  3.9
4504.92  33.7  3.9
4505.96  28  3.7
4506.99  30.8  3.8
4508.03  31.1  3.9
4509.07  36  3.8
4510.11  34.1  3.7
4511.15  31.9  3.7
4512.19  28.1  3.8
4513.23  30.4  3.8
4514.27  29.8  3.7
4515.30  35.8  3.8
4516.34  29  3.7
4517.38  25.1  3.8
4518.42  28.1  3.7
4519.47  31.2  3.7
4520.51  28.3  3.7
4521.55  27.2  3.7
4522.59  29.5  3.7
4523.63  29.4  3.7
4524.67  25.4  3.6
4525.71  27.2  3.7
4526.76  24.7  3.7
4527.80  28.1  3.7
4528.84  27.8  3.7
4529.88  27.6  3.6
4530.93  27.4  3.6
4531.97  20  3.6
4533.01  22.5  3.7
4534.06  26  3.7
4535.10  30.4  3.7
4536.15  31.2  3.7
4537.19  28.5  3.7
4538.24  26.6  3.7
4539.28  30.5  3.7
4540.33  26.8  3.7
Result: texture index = -3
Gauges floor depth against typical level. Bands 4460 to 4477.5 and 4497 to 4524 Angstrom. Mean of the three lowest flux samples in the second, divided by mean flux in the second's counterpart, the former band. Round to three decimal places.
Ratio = 0.889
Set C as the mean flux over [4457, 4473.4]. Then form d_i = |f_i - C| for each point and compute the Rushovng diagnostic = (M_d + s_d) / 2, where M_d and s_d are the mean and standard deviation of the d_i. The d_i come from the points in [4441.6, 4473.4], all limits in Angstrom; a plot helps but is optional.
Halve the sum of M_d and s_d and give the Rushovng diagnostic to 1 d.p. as 2.2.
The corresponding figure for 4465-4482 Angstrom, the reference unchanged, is 2.9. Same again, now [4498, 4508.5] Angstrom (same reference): 2.8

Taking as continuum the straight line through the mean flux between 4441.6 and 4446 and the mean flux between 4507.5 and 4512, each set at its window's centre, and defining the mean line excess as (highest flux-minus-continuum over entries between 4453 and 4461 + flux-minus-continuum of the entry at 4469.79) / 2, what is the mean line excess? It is 2.8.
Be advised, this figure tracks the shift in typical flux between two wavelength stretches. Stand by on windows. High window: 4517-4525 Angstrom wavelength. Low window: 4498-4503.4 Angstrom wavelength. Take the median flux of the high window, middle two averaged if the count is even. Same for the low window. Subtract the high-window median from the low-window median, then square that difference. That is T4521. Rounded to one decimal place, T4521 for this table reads 2.0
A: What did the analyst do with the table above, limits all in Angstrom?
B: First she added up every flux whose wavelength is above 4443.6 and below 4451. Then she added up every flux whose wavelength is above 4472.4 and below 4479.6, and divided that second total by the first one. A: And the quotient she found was 1.05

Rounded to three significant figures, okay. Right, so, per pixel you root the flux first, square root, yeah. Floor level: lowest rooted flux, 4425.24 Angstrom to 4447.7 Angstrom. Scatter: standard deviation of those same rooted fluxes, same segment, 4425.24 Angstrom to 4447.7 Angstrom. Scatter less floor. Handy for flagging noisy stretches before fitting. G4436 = -4.49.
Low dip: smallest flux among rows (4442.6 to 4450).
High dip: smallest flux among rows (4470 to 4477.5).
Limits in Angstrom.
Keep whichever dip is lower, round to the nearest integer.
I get 25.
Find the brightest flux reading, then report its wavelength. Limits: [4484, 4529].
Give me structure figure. 4487.32 Angstrom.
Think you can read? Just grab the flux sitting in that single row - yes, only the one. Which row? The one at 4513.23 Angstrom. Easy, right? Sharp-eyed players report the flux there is 30.4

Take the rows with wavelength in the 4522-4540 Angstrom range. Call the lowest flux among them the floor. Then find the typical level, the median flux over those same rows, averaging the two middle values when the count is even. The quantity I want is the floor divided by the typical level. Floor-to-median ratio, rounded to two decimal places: 0.72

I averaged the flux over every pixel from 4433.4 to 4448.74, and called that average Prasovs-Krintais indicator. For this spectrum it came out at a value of 27.9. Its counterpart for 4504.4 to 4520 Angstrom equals 30.9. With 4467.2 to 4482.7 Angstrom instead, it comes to 30.3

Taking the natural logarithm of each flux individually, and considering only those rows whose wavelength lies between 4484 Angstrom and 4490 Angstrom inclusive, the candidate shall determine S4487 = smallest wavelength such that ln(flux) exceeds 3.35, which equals 4485.25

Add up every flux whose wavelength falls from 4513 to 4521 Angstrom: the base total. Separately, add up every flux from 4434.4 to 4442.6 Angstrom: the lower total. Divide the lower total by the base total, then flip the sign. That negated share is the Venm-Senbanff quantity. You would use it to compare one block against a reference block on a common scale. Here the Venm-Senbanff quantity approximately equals -0.93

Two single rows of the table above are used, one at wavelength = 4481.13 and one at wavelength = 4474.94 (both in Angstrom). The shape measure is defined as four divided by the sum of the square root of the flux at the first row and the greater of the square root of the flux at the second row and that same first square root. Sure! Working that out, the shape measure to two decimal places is 0.37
